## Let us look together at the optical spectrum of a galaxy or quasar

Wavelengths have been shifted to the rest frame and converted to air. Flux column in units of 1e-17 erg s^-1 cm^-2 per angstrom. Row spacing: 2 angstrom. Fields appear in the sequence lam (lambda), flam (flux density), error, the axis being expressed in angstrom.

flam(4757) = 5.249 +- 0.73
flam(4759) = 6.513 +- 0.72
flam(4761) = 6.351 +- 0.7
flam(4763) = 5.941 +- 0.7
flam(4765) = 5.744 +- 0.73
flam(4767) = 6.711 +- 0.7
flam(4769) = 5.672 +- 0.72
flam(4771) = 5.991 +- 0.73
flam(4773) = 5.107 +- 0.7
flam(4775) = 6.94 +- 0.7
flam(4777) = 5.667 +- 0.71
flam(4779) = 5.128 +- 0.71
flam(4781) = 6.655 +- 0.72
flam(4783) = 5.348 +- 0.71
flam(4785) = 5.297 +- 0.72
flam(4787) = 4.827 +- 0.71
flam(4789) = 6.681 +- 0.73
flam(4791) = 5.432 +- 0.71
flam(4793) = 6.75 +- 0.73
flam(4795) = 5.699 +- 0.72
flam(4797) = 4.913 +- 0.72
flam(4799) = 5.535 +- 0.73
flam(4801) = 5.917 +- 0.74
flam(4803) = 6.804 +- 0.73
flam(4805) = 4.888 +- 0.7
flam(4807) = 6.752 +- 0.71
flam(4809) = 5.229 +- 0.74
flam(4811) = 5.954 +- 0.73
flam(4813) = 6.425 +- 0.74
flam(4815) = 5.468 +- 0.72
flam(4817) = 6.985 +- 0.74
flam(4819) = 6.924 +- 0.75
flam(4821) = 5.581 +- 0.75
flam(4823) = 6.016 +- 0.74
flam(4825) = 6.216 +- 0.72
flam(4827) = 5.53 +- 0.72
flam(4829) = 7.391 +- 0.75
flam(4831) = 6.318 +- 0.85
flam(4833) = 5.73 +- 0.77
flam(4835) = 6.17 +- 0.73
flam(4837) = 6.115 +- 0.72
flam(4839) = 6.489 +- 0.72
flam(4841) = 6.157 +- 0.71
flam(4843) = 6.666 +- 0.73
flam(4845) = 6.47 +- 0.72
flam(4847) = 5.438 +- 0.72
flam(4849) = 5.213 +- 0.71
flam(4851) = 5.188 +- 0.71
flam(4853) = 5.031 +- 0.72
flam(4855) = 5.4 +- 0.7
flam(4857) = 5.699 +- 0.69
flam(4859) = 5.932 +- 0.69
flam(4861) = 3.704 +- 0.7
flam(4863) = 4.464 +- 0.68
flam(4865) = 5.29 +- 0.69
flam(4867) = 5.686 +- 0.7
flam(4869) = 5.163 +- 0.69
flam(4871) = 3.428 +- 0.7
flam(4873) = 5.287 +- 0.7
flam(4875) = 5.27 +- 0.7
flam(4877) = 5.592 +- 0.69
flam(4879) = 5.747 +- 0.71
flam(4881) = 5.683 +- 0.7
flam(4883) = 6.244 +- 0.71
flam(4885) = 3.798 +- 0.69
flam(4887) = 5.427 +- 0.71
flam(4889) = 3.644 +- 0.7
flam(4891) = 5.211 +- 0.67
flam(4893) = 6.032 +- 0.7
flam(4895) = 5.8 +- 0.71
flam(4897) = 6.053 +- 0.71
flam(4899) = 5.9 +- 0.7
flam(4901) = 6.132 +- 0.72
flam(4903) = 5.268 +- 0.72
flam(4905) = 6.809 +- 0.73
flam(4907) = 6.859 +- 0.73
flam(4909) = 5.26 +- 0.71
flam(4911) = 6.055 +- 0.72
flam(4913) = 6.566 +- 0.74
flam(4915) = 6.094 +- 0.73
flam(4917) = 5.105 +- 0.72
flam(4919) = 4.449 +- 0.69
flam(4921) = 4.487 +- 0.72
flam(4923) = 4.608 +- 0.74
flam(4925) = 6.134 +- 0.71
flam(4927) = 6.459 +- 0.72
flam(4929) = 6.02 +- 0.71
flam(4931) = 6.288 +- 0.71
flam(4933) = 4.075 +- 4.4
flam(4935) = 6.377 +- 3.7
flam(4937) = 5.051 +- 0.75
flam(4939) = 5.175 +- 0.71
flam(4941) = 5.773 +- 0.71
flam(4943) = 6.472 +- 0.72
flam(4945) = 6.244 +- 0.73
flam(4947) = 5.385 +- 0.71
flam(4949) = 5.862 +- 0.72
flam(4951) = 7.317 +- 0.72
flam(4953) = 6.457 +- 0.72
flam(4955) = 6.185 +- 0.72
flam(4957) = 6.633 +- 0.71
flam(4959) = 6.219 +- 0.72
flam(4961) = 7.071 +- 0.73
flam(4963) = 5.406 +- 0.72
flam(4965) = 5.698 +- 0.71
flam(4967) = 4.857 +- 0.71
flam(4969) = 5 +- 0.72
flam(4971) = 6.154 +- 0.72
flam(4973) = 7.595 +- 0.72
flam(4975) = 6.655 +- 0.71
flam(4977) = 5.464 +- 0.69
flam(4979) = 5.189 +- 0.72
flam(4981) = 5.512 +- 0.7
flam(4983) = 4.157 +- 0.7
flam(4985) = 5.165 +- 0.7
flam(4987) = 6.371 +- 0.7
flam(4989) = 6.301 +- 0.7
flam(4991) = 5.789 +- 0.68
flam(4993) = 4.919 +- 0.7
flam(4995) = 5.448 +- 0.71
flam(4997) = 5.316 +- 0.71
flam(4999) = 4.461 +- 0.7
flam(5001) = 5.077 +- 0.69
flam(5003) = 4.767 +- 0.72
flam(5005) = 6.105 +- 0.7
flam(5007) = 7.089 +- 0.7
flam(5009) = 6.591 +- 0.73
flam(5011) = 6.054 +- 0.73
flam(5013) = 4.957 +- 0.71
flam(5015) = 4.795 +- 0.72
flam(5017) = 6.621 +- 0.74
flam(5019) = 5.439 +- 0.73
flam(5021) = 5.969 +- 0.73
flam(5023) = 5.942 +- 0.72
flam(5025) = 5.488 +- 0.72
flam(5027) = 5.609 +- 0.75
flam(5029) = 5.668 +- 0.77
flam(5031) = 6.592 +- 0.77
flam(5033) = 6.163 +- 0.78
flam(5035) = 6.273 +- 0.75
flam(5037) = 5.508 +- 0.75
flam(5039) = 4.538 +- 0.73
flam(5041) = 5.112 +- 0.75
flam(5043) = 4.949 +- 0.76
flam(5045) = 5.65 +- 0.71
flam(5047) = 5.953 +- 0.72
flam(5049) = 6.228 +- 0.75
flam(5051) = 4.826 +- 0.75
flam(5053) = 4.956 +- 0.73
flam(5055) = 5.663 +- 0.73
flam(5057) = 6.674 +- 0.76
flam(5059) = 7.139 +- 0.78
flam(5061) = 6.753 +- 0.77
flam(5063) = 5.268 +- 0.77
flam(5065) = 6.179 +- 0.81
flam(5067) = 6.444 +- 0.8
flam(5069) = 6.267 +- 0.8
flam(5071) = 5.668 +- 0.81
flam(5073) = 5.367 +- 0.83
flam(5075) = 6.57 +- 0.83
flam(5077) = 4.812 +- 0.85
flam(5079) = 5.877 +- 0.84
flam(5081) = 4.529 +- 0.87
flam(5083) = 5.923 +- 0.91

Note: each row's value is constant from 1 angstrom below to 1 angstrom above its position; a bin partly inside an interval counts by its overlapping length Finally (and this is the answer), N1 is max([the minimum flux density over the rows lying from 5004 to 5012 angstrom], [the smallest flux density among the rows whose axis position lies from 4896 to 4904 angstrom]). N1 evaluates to 6.1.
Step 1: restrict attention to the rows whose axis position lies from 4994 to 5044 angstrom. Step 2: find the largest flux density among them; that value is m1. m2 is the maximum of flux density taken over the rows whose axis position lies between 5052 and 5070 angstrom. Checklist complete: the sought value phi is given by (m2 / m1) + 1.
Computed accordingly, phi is 2.01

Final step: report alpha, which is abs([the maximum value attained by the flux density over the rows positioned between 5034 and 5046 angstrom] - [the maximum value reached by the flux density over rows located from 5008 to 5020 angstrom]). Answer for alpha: 0.35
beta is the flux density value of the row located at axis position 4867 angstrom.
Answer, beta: 5.686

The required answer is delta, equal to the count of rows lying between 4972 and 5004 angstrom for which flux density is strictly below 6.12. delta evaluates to 12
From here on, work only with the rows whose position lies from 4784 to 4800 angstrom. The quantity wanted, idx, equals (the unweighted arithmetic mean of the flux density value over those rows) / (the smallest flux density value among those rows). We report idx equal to 1.17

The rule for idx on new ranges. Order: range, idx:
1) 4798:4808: 1.22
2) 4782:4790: 1.15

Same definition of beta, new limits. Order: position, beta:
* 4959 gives 6.219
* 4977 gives 5.464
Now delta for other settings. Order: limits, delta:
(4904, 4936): 9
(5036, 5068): 10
